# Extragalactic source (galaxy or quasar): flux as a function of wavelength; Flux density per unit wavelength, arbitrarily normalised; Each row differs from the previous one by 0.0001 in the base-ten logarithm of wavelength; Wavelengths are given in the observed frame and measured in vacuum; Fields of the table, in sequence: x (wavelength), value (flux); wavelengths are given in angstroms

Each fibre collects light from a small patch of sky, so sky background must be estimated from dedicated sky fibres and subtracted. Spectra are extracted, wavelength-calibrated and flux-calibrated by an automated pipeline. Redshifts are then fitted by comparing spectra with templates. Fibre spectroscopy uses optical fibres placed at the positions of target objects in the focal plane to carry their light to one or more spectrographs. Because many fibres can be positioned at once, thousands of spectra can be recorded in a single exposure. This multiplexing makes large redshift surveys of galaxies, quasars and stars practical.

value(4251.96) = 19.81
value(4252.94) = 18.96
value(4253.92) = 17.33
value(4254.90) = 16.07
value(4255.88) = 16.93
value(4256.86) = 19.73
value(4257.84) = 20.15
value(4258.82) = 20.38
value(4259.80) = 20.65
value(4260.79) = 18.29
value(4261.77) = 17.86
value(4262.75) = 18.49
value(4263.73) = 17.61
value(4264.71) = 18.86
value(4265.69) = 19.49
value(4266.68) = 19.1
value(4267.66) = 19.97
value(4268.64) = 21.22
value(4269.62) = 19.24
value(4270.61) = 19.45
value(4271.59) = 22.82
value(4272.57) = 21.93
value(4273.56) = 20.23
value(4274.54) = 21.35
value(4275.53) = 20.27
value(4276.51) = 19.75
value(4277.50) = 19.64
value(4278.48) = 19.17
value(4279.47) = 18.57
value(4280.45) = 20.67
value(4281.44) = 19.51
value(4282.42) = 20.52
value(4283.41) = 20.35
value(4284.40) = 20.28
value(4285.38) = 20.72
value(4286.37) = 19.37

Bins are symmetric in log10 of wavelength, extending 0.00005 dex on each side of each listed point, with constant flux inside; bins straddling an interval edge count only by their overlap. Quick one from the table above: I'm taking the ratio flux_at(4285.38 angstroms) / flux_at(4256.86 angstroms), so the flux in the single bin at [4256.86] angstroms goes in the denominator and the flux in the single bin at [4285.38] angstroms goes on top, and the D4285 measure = 1.05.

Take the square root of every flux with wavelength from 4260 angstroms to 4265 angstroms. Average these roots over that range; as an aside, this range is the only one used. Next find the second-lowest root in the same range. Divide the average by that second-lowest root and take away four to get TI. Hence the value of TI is -2.99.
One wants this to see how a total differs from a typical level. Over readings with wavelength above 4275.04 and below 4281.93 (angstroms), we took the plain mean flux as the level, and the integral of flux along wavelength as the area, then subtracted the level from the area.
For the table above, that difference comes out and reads 116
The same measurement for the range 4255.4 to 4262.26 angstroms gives 112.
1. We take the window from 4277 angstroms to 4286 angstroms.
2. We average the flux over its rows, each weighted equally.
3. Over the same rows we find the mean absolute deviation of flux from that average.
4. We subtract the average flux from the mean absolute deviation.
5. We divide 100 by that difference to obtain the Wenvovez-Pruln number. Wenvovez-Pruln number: -5.18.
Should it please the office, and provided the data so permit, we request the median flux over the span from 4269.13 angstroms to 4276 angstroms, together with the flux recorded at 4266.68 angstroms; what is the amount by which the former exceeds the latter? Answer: 1.2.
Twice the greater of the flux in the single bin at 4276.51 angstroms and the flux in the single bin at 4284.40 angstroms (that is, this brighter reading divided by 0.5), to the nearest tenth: 40.6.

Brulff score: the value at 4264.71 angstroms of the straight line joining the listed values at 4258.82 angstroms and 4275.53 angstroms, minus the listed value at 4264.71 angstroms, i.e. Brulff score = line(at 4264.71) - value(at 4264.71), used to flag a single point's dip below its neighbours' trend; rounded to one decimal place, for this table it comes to 1.5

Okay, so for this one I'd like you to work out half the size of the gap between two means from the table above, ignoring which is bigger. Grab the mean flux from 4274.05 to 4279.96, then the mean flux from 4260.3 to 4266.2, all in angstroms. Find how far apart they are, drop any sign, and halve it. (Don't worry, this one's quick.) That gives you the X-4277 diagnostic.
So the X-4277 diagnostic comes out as 0.68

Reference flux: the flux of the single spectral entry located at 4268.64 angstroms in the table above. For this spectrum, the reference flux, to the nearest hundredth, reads 21.22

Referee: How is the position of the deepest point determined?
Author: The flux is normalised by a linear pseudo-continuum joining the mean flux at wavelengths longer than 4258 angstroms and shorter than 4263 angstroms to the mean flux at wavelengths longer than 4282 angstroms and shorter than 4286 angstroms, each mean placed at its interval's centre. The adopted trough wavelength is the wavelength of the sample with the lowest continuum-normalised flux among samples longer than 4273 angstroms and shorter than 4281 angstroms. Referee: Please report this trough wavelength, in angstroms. 4279.47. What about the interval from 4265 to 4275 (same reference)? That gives 4269.62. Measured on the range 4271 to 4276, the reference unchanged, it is 4275.53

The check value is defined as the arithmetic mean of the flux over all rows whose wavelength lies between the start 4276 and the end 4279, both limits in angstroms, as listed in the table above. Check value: 19.5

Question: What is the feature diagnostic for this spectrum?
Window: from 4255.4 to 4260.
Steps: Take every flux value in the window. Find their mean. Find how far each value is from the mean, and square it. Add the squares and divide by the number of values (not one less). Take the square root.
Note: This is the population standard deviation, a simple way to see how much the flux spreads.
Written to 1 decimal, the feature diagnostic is 1.4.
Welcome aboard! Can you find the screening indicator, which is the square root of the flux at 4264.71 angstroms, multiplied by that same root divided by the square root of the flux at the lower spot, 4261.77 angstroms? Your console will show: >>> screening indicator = 4.5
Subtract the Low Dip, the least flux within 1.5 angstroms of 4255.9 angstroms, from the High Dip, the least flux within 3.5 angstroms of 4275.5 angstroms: 3.1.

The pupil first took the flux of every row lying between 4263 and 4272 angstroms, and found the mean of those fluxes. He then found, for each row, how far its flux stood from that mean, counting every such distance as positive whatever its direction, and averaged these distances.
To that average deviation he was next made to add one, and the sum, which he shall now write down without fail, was 2.06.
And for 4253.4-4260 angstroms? 2.69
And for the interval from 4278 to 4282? 1.61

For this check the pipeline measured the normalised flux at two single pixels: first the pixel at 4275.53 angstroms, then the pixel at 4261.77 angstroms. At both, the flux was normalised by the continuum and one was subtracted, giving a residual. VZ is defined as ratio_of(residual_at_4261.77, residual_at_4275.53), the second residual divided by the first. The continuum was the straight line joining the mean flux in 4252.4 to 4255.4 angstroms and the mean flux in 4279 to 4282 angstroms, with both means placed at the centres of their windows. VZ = 0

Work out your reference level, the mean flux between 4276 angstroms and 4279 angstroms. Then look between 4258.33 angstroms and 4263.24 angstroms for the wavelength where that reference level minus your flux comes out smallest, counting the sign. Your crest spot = 4259.80 angstroms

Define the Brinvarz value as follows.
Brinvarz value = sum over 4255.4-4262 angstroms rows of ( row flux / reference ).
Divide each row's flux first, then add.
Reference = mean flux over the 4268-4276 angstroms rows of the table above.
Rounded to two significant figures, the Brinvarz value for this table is 6.4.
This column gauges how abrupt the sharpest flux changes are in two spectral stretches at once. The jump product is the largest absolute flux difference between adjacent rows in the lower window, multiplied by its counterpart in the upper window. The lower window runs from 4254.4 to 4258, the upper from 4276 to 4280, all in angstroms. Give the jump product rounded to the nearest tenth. 1.7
